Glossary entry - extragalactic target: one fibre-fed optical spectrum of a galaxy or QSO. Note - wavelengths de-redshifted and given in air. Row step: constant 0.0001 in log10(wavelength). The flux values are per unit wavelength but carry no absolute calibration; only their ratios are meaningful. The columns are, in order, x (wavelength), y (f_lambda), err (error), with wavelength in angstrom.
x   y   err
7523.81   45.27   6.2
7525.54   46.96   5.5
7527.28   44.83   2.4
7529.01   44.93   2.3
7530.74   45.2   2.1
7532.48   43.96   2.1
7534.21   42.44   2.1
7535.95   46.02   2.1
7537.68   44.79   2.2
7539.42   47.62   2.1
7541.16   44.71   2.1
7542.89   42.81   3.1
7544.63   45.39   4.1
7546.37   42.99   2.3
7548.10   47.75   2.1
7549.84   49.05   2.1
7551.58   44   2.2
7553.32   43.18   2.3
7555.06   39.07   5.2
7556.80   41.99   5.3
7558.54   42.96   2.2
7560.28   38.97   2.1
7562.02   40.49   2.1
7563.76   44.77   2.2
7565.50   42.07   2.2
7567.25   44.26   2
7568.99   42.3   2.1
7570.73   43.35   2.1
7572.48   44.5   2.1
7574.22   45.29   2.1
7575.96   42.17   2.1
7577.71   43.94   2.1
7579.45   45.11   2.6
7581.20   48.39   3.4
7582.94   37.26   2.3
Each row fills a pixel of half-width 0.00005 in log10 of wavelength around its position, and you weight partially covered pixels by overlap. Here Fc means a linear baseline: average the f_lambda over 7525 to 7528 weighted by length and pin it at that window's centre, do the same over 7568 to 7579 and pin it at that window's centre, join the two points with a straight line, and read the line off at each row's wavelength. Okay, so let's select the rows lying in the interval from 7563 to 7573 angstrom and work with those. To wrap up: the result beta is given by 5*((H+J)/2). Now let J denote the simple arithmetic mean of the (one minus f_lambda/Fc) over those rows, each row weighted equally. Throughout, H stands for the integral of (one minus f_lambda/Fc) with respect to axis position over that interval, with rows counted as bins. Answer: 0.3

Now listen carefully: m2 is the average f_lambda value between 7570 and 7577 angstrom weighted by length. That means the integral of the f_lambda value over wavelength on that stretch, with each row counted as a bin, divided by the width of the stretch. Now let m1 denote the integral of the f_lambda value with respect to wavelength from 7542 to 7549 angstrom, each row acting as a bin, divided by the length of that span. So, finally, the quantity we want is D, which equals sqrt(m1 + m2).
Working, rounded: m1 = 44.8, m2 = 43.82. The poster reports 9.41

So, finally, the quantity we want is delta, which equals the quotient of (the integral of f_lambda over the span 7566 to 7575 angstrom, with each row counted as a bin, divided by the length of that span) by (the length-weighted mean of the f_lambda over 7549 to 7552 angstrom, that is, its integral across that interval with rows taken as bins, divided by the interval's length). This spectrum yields 0.94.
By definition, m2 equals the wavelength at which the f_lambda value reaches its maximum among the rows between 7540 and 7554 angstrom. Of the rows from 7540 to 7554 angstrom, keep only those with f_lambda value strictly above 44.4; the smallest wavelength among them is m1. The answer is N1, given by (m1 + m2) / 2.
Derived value 7545.5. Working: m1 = 7541.16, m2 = 7549.84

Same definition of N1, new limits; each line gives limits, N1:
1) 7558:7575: 7569.0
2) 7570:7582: 7576.8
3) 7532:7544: 7537.7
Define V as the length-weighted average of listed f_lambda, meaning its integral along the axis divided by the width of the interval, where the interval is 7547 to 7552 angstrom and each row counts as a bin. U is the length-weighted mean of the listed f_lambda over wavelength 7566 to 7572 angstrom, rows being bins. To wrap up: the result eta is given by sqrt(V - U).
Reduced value 2.0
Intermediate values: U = 43.2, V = 47.1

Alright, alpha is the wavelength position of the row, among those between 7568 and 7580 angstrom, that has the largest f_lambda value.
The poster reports 7574.22 angstrom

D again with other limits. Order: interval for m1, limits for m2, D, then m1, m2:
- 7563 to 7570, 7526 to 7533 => 9.39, 43.3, 44.86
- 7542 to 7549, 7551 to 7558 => 9.32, 44.8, 42.01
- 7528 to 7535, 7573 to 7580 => 9.40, 44.2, 44.15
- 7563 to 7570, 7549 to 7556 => 9.33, 43.3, 43.76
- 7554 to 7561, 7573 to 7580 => 9.22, 40.9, 44.15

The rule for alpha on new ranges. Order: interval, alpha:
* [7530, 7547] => 7539.42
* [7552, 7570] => 7563.76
